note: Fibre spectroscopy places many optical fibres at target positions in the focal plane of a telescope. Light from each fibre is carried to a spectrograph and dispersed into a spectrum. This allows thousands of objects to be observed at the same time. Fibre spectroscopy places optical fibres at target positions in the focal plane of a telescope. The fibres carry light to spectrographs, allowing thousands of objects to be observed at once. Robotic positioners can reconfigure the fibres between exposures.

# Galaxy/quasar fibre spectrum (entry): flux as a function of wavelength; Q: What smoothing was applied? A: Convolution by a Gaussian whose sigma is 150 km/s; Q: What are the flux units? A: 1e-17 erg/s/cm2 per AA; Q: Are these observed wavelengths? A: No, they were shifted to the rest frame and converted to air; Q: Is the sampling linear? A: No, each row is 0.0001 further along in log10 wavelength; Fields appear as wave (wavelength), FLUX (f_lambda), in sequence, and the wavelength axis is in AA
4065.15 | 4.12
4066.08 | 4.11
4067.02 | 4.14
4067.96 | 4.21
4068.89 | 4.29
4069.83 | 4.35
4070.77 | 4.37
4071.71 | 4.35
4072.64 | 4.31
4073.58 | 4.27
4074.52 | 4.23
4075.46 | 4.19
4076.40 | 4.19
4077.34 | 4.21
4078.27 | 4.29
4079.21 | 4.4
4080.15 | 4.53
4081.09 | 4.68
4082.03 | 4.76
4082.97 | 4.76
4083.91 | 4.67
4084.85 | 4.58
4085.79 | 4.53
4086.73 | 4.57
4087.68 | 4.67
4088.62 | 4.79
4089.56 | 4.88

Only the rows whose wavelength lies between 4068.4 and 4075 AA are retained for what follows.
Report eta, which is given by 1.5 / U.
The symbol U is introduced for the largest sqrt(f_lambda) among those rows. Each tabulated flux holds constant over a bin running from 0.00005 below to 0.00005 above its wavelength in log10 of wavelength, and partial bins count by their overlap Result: 0.718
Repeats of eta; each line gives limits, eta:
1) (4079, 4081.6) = 0.693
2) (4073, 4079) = 0.724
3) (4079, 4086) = 0.688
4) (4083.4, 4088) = 0.694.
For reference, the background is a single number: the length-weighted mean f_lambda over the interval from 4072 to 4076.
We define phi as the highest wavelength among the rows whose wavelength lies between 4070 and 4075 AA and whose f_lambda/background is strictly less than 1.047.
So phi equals 4074.52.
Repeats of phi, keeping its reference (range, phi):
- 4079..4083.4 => 4079.21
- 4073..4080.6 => 4079.21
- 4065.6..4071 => 4070.77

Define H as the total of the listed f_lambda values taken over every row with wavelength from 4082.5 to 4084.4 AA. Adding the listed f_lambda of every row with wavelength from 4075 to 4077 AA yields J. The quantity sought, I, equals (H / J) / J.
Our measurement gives 0.134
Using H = 9.4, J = 8.38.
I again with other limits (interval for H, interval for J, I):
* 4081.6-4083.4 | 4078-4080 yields 0.126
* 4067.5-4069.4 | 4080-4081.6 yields 0.100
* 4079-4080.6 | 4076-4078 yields 0.127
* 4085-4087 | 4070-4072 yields 0.120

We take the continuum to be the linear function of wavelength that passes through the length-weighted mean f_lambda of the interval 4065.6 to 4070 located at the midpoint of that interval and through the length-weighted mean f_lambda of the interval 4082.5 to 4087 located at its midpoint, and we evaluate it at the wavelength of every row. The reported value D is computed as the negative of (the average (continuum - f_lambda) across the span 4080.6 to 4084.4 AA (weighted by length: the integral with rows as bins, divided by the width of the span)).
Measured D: 0.14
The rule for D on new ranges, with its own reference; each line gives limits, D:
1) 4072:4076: -0.11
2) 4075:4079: -0.21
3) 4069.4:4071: 0.09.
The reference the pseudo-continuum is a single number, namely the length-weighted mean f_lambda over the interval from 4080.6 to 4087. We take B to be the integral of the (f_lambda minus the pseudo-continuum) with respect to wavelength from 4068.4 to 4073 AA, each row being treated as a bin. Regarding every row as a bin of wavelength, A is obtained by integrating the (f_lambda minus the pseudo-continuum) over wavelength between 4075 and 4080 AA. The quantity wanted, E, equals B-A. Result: 0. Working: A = -1.9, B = -1.5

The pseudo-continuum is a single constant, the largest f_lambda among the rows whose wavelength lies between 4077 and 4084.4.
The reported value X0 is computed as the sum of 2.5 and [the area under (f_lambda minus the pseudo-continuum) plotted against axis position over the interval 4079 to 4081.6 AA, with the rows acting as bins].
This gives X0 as 2.0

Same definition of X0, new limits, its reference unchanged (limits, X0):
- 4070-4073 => 1.3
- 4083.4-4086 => 2.1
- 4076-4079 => 1.0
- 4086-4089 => 2.2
